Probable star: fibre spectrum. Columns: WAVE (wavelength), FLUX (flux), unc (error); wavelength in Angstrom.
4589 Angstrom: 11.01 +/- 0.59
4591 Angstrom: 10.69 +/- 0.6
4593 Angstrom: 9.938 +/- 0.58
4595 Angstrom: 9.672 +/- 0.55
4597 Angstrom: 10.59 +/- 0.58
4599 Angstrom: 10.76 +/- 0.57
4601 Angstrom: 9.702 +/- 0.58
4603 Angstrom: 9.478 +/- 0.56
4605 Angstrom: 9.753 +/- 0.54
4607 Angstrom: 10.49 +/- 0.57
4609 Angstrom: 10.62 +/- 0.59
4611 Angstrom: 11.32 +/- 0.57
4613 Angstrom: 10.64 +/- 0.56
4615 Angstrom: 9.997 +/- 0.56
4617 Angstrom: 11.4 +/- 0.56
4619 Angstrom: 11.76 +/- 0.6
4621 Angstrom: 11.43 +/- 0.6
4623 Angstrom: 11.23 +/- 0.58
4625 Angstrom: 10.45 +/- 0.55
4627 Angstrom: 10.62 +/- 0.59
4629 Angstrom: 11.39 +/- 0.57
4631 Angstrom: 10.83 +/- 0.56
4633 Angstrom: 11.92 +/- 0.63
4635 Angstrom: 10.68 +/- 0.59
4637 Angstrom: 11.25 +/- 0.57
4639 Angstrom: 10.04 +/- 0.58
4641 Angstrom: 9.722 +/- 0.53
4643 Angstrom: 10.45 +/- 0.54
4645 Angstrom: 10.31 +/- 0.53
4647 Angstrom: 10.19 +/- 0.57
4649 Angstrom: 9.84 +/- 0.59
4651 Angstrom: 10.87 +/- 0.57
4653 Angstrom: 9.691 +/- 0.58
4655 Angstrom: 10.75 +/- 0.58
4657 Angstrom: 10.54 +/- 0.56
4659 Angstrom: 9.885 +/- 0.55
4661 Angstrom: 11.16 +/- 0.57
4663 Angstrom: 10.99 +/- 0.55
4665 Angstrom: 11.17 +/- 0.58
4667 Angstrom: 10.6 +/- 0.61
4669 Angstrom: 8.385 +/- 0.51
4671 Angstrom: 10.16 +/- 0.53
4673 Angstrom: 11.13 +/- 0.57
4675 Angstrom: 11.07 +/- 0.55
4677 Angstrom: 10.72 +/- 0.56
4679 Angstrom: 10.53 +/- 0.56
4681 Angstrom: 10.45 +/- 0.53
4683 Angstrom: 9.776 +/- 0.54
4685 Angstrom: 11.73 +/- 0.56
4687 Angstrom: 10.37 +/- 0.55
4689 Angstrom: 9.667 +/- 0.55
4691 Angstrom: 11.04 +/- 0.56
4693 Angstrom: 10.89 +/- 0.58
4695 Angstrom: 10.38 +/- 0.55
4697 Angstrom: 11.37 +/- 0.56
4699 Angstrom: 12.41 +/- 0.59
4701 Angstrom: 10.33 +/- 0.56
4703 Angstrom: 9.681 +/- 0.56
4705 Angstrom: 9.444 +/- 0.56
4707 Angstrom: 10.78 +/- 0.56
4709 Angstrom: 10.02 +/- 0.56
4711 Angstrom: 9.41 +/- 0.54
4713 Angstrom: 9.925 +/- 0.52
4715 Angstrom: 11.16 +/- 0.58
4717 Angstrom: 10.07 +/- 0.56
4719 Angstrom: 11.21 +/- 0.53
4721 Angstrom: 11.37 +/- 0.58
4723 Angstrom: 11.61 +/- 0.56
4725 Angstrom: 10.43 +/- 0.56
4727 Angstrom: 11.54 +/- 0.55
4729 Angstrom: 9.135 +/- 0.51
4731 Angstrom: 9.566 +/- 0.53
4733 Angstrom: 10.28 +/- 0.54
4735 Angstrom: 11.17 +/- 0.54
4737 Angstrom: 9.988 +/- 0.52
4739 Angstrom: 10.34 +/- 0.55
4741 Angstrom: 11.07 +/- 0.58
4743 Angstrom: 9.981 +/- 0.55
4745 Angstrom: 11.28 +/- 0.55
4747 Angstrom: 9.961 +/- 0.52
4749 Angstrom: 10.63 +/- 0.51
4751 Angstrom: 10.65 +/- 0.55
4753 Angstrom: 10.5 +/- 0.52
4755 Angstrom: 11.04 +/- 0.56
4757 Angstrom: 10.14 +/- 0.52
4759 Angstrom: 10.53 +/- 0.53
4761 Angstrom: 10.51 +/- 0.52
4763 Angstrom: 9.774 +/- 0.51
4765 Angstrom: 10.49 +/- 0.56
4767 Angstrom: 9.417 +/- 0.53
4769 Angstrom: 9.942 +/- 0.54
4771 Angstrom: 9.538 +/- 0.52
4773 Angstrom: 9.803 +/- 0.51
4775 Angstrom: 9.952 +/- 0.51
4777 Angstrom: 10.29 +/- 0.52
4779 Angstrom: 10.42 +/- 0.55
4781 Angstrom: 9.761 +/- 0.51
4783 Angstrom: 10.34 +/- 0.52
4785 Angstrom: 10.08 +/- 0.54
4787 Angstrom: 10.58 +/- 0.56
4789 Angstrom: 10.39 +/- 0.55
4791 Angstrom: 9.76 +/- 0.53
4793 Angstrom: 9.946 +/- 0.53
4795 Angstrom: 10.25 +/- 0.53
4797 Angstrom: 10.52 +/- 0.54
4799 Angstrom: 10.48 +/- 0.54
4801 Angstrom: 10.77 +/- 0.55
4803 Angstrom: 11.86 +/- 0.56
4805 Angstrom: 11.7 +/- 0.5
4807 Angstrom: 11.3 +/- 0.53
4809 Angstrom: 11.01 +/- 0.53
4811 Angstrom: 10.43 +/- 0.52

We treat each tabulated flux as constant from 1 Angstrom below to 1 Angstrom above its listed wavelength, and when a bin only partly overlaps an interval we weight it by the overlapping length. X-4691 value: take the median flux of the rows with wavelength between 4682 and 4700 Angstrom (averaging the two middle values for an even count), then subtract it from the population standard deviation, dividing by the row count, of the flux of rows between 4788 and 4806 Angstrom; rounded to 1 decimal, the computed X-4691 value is -10.2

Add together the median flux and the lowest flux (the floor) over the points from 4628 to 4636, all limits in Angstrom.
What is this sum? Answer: 21.8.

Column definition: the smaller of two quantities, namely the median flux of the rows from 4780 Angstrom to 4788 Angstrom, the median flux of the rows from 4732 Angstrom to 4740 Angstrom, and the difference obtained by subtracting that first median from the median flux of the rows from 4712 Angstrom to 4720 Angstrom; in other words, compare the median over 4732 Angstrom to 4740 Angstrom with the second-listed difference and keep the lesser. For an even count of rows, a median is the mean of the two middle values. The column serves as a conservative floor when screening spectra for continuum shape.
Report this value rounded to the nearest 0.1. 0.4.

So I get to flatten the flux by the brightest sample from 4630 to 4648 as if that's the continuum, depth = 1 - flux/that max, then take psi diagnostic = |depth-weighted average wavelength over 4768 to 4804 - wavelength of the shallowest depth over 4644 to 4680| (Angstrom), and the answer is 118.9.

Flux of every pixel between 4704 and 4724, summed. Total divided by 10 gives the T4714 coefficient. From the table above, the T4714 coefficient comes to 10.5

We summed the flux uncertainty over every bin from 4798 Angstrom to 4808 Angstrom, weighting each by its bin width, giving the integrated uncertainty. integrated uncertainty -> 5.4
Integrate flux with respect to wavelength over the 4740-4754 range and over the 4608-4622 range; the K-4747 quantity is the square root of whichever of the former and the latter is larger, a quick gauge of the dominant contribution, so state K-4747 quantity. 12.4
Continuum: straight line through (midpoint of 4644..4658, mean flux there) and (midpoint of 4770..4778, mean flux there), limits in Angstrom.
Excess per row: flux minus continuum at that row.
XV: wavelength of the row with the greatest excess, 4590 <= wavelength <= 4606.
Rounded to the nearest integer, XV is 4599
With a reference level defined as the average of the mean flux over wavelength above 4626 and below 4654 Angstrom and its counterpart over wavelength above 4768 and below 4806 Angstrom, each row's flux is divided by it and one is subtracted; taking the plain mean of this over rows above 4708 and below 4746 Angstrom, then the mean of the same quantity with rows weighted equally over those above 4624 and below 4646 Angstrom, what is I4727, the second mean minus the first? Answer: 0.019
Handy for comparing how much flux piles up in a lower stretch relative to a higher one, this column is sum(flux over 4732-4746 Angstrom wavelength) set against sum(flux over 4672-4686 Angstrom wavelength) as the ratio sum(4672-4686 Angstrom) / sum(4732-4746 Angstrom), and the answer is 1.02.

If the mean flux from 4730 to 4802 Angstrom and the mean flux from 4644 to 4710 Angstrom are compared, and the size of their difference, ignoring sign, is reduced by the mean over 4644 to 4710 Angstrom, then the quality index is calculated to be -10.3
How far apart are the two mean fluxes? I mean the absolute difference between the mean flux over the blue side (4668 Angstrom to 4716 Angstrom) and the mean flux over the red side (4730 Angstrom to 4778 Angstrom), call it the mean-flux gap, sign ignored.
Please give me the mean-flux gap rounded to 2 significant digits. 0.17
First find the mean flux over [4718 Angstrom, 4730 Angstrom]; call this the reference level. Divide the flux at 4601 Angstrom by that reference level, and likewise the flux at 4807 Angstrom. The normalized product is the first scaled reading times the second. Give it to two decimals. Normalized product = 0.93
